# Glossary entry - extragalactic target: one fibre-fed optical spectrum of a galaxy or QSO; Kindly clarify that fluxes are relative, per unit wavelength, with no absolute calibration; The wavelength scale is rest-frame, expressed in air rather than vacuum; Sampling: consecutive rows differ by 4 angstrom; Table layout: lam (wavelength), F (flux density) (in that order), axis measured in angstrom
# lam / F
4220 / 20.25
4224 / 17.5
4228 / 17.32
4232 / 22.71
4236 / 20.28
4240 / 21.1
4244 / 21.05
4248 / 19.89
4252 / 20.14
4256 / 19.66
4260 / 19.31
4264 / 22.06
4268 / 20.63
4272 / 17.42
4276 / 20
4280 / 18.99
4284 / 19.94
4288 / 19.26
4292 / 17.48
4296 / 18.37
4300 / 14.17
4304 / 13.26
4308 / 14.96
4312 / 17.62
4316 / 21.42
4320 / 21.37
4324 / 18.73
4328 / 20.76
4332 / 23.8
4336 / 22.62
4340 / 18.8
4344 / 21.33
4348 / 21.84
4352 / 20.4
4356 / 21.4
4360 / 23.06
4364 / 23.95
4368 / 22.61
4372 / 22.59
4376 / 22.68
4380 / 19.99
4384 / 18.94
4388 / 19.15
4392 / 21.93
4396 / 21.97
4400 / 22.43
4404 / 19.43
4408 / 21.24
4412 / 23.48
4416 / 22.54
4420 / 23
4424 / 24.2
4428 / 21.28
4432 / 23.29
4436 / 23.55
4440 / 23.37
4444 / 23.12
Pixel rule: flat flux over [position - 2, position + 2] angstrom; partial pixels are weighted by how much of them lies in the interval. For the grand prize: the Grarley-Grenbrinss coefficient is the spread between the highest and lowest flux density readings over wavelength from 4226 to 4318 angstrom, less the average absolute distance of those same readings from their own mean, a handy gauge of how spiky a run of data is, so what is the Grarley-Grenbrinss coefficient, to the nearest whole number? 8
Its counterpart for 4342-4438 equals 4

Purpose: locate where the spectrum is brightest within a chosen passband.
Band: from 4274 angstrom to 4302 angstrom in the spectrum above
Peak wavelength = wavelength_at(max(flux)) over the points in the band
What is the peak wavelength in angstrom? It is 4276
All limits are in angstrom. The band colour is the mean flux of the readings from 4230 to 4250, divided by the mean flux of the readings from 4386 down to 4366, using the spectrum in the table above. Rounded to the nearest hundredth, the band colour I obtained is 0.98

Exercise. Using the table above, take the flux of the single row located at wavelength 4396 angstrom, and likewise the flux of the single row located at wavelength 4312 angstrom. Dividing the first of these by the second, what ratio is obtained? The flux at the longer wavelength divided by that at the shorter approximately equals 1.25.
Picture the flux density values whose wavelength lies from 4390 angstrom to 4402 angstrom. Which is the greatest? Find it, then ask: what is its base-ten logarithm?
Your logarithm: 1.35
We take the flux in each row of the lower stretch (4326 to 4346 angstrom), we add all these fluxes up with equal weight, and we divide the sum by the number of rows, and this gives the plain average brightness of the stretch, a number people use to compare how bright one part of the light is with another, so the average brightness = 21.5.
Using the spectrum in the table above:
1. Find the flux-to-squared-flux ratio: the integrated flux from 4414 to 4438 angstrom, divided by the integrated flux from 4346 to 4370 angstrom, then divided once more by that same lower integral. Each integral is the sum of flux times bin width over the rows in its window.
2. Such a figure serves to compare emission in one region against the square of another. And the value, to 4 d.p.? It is 0.0019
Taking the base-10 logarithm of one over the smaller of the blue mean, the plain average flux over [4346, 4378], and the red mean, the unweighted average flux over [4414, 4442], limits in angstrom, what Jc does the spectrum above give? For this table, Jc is -1.35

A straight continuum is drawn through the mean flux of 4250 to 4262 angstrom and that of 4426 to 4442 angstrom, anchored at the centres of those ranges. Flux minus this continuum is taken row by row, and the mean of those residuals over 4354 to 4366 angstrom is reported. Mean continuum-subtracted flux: 1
